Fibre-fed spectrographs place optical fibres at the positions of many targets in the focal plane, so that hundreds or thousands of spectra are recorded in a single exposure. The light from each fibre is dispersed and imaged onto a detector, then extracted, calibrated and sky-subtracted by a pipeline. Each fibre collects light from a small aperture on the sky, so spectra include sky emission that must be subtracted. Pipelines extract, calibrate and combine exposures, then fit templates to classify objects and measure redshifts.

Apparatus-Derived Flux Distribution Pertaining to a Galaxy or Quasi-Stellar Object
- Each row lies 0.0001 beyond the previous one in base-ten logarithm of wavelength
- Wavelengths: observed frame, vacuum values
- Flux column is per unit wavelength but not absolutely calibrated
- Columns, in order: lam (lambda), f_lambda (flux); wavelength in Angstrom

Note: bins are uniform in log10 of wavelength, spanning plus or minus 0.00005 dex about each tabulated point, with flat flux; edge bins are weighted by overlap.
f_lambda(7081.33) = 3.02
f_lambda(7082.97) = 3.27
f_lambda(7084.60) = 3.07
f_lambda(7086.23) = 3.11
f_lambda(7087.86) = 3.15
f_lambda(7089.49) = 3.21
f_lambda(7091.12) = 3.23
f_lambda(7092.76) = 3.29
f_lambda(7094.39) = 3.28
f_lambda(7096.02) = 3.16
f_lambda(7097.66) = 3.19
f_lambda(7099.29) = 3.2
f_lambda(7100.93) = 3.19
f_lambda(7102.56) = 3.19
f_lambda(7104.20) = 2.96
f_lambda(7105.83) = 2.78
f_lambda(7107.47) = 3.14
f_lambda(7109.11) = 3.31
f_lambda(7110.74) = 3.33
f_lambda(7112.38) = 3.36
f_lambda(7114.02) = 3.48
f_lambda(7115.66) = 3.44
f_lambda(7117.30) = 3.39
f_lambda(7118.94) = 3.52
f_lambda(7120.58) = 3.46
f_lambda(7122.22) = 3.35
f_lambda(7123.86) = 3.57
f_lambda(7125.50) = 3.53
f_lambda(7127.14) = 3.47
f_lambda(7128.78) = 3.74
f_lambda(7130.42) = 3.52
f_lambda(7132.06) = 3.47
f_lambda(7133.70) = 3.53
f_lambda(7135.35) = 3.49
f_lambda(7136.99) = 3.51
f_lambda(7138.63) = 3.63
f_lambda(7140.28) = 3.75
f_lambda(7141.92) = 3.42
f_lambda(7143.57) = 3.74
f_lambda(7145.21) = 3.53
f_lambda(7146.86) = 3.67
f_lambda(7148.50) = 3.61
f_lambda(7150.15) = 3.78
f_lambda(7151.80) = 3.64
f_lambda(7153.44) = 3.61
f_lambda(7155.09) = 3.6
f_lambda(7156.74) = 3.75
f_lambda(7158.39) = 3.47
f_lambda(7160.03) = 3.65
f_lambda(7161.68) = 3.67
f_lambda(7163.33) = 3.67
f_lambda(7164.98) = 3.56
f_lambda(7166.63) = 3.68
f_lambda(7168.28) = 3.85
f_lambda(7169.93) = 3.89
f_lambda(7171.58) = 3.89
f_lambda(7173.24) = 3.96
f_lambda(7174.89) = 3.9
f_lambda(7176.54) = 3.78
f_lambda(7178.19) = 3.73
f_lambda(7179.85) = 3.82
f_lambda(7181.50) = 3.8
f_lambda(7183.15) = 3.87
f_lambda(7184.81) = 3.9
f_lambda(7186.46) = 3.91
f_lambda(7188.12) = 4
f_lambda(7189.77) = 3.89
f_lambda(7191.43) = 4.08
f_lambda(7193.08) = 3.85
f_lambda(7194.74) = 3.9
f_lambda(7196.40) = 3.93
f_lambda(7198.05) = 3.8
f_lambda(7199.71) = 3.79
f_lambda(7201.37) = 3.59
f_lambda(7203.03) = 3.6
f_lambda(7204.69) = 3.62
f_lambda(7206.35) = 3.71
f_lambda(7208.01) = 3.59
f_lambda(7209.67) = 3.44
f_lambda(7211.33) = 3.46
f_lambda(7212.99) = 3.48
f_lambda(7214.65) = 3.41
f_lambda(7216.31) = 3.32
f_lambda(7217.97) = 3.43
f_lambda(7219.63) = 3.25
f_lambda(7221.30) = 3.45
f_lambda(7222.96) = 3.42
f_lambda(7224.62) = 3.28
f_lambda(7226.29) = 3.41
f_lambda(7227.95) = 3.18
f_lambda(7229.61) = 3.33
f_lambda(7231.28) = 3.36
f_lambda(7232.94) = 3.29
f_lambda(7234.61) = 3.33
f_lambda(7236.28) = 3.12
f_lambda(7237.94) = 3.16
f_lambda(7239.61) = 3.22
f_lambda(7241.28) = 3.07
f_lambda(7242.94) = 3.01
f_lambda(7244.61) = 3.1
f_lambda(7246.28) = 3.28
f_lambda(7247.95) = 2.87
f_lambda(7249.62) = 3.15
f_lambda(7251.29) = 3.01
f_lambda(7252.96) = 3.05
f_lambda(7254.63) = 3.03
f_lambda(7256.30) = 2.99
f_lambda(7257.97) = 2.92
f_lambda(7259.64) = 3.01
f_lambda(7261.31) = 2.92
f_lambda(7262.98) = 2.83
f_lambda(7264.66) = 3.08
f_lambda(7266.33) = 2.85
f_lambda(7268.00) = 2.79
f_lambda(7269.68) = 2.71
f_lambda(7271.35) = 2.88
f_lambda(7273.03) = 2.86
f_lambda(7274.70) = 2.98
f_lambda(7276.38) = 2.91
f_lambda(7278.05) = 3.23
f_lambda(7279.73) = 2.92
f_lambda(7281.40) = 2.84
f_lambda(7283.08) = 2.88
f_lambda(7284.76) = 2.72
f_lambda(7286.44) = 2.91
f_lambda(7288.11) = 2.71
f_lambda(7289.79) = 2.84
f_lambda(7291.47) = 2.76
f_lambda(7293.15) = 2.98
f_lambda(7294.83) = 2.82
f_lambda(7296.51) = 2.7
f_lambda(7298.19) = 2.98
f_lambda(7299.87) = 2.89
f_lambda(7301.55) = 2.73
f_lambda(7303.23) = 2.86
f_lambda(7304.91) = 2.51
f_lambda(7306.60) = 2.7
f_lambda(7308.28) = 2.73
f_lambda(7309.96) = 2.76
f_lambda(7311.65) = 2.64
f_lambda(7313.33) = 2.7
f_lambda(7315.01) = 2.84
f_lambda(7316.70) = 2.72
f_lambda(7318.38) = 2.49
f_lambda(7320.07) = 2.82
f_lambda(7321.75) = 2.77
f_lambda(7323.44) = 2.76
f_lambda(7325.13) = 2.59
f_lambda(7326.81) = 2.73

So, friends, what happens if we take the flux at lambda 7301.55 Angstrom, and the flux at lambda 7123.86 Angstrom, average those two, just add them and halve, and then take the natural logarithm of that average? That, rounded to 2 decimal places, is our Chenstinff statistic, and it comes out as 1.15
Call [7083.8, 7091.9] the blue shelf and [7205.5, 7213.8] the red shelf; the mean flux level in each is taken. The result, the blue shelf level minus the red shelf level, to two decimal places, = -0.38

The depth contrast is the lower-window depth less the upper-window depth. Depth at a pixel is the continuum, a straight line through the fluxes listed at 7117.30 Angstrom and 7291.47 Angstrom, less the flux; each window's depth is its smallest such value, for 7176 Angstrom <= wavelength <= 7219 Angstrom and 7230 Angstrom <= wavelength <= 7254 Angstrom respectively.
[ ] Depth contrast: -0.58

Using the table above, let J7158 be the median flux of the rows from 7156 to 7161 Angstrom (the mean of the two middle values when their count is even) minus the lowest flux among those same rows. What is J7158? 0.18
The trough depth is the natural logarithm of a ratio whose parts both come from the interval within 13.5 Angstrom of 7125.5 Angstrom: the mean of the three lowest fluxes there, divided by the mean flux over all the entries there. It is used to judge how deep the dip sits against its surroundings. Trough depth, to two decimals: -0.04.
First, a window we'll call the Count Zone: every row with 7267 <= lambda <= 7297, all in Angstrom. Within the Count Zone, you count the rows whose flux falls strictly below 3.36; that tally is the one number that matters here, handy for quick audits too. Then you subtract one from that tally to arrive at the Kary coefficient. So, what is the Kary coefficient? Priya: 17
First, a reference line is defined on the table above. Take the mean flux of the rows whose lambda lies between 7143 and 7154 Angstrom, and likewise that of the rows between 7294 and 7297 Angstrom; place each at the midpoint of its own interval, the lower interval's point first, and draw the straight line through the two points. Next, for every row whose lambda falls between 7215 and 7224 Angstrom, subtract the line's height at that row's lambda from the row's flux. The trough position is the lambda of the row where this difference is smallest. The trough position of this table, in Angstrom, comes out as 7219.63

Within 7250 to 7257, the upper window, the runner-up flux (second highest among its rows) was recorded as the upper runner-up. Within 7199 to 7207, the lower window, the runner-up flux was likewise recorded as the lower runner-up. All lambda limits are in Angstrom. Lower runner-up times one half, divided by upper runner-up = 0.61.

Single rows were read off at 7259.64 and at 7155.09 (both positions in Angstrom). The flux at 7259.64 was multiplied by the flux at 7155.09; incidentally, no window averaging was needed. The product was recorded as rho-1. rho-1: 10.8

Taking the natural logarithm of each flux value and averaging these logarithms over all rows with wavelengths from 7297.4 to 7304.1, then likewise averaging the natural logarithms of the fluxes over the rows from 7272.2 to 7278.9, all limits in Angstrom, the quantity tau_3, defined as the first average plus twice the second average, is 3.24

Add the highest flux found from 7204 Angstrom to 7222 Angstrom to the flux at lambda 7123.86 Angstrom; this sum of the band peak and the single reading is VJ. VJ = 7.28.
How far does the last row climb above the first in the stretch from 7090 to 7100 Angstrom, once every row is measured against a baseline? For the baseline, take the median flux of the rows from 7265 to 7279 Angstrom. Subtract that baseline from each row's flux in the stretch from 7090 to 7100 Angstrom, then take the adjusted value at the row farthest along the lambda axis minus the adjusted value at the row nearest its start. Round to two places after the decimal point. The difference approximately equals -0.03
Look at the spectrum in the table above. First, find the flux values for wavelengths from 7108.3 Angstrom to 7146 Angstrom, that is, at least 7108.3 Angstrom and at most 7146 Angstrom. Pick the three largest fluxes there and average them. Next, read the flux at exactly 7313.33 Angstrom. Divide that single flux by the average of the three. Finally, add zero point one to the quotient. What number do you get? 0.82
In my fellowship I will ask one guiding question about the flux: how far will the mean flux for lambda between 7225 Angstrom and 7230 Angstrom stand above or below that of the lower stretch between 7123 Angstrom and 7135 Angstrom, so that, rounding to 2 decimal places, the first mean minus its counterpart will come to -0.24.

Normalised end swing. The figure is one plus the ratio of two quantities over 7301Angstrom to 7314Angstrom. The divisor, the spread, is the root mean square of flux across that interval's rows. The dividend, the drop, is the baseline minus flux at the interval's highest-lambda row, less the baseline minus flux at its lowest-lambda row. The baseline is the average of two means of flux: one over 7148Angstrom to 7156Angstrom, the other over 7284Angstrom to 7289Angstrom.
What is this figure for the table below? 1.01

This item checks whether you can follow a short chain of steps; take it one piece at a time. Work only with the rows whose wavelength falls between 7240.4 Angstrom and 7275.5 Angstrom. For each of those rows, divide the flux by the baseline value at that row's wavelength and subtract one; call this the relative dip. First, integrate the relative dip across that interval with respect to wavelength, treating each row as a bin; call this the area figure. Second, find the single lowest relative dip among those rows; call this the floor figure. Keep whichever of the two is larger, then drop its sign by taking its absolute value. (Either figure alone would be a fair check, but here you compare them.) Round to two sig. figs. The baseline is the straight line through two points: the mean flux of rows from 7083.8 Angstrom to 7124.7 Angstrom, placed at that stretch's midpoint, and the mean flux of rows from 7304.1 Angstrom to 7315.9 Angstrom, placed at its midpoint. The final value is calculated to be 1.6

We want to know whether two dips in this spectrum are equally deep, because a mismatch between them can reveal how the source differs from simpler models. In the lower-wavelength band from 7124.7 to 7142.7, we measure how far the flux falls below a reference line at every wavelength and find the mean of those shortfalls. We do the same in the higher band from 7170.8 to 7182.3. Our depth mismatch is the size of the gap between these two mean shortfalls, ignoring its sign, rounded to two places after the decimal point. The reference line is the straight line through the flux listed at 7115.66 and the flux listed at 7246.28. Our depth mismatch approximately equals 0.34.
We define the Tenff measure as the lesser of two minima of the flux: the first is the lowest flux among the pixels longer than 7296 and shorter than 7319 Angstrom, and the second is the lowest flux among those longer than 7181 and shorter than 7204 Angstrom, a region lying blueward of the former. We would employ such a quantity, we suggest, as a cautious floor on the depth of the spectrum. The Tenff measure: 2.49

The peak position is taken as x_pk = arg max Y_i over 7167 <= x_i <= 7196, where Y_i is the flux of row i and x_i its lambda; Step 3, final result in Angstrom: 7191.43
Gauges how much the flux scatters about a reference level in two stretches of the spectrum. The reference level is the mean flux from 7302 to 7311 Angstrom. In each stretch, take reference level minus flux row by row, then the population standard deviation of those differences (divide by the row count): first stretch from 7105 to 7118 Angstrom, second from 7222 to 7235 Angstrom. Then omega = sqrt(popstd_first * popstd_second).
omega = 0.124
